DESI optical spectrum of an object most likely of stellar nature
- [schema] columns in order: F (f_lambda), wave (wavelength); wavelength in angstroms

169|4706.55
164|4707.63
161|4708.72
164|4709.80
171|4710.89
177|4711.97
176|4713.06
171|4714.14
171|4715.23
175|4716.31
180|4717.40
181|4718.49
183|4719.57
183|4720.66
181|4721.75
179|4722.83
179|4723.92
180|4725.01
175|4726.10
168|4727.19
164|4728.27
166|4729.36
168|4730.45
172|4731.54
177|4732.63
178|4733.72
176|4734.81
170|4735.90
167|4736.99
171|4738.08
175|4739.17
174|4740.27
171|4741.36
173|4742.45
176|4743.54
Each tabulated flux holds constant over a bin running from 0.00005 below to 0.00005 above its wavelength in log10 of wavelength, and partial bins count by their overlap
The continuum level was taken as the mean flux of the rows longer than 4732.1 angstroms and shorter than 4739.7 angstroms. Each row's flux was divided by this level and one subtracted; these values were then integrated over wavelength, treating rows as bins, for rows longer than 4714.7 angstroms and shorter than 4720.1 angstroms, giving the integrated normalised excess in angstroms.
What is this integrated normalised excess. 0.14 angstroms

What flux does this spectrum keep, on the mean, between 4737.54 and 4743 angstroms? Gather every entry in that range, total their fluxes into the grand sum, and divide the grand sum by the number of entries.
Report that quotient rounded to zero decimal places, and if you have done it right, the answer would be 173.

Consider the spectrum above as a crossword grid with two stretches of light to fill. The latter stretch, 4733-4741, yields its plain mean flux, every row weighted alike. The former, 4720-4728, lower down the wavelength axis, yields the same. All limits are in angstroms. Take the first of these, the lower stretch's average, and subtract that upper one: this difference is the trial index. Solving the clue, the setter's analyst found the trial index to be 5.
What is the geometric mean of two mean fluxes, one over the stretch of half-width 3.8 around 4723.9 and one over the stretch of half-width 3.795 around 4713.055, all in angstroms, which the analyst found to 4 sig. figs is 175.0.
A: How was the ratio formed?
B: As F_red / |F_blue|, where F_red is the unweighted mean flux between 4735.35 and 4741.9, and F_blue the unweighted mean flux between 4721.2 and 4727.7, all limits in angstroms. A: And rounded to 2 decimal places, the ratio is 0.97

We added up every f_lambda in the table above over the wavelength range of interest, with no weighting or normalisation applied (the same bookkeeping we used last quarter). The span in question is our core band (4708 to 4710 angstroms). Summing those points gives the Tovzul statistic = 325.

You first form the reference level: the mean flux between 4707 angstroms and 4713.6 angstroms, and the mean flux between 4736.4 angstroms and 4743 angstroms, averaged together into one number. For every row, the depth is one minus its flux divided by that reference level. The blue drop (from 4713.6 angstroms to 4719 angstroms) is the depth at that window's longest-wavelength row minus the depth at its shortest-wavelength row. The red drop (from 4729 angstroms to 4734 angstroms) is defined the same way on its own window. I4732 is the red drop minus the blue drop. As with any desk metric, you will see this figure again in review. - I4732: -0.01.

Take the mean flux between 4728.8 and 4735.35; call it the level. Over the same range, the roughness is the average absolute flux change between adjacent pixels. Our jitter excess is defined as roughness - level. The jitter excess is -170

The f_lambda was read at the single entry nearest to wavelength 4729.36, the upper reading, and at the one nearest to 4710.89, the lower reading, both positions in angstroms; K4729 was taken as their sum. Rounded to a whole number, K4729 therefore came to 337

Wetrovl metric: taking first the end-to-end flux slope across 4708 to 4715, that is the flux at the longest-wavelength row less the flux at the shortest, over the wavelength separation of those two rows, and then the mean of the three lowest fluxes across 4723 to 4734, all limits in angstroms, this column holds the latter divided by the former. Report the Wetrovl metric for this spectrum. 90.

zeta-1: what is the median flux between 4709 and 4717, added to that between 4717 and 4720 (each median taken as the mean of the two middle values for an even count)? 352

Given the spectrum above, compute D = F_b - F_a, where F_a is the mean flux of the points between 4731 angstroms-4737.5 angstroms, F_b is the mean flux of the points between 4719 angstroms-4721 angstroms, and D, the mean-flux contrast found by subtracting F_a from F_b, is 10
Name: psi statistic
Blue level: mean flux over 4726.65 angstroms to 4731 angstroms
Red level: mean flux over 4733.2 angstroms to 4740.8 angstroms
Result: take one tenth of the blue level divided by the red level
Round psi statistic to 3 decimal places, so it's 0.096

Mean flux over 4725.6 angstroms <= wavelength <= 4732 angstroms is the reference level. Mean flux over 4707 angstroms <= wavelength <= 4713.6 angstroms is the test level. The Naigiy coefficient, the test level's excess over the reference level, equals 0.0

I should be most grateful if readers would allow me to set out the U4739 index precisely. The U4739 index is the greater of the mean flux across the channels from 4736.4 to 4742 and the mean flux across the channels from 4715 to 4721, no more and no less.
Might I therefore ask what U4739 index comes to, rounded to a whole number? 179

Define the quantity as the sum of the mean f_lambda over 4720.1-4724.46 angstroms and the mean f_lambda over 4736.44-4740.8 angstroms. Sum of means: 352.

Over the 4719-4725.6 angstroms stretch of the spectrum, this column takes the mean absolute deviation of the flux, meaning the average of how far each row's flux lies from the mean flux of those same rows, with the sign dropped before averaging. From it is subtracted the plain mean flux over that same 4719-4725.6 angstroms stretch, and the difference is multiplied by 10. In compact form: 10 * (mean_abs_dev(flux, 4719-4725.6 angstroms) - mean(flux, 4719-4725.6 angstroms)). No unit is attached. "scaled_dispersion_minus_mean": -1793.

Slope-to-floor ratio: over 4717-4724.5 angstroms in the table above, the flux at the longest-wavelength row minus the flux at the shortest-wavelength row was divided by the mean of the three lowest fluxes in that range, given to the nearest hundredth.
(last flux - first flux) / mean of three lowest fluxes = -0.01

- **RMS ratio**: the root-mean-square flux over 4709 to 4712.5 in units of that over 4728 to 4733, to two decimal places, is 1.01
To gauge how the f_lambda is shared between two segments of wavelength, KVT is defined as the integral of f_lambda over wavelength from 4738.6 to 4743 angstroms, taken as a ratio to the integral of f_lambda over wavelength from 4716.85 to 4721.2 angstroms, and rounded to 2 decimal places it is 0.96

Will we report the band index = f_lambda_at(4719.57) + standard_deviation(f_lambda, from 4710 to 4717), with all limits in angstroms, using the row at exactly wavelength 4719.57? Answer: 186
